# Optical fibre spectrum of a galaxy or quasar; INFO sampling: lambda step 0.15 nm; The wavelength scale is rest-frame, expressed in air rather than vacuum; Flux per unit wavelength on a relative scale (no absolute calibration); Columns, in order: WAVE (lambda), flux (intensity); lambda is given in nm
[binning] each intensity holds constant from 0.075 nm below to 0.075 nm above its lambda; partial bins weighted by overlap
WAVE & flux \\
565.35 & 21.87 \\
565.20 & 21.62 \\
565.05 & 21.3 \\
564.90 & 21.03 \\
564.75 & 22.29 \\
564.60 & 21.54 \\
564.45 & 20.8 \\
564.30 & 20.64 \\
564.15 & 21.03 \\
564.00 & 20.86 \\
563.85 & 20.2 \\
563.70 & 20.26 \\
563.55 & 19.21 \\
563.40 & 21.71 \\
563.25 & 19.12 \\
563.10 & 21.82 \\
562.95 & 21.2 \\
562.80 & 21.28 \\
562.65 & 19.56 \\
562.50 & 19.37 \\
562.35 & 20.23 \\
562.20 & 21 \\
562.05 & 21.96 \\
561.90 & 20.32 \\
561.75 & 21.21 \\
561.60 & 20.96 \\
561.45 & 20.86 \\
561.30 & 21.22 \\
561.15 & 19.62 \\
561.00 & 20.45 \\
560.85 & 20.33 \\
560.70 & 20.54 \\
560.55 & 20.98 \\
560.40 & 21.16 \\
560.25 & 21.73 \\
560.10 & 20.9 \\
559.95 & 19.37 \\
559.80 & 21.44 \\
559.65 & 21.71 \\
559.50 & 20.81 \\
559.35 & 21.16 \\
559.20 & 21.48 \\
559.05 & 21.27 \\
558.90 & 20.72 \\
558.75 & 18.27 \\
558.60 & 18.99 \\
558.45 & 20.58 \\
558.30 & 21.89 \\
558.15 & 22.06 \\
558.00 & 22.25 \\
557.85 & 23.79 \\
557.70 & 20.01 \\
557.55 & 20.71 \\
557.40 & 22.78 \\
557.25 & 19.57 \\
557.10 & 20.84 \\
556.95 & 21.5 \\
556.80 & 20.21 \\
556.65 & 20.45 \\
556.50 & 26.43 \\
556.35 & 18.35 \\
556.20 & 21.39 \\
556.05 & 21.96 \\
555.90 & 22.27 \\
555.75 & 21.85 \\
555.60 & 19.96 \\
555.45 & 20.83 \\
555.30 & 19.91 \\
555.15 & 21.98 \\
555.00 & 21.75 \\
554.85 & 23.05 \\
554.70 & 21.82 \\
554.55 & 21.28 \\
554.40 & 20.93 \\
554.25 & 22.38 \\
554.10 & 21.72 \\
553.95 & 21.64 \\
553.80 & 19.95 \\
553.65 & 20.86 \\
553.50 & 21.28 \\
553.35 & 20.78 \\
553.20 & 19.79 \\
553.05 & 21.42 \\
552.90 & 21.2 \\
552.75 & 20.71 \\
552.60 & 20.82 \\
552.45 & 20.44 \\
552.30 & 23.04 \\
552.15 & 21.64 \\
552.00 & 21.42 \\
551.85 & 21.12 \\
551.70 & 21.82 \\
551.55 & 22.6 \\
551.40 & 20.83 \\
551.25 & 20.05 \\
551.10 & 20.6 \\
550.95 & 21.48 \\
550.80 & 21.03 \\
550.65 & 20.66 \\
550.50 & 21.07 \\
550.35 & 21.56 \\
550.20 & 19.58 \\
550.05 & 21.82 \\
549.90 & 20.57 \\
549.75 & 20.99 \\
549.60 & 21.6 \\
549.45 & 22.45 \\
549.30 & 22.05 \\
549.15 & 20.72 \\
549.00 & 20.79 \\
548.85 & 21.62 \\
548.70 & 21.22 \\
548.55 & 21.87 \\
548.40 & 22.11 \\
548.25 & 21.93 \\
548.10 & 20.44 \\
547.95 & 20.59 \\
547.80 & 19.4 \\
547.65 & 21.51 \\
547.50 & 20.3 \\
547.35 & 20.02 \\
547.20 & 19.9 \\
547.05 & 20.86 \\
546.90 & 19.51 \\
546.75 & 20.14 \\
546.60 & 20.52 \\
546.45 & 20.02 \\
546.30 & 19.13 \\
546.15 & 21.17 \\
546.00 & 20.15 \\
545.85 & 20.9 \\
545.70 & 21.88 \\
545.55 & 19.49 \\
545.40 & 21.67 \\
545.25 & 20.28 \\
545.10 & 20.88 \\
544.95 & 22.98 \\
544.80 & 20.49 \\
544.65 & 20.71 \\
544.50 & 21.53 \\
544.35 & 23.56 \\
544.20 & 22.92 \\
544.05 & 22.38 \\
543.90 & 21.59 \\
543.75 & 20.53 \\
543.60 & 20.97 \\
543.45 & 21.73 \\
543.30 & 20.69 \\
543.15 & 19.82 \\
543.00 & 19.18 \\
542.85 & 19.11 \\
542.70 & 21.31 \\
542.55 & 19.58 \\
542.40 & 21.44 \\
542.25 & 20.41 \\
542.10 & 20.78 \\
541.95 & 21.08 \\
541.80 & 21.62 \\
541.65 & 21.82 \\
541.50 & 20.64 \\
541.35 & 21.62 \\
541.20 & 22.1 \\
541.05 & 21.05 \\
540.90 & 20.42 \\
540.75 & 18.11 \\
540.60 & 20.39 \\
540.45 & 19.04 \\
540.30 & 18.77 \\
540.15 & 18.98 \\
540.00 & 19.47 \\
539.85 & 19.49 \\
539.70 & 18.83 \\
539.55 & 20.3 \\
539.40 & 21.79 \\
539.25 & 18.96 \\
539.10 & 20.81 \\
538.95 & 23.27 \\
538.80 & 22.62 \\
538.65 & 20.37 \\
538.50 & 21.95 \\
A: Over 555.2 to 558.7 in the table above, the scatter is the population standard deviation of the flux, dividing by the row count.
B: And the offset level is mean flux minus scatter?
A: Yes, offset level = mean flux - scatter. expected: 19.6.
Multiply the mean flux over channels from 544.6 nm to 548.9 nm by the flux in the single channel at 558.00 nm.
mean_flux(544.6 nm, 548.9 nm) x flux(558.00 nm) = 462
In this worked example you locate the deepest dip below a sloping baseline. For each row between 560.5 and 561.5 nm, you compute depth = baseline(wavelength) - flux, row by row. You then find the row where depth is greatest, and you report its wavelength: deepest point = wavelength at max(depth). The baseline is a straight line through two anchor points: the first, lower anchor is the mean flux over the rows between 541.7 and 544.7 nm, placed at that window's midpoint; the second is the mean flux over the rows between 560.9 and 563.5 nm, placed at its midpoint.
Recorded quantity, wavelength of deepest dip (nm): 561.15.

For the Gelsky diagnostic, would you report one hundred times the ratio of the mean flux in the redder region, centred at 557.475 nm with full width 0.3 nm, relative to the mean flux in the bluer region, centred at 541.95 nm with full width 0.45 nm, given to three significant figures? 103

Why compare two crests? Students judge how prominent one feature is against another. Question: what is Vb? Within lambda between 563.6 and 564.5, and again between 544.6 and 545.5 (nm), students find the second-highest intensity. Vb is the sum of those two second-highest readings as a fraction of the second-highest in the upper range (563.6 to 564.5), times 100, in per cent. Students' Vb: 204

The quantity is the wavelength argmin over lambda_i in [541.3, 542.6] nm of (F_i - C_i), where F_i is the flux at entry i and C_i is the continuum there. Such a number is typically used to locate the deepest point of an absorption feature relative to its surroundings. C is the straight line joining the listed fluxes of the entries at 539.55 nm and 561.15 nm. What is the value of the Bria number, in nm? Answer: 542.55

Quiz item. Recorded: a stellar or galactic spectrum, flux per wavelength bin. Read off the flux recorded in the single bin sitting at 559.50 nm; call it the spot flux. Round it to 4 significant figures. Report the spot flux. 20.81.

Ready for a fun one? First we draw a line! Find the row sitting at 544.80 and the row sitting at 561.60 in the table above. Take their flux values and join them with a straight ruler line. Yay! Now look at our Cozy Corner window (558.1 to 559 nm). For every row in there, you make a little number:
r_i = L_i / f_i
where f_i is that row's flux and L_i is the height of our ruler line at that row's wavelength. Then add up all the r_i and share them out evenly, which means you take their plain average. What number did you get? 1.03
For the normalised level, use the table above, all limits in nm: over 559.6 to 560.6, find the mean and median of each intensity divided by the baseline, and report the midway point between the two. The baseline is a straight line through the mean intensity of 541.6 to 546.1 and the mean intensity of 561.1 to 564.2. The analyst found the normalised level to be 1.02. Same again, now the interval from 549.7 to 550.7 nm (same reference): 1.00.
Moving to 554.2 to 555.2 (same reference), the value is 1.05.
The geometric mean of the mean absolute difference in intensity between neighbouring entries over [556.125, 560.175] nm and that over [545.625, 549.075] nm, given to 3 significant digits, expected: 1.19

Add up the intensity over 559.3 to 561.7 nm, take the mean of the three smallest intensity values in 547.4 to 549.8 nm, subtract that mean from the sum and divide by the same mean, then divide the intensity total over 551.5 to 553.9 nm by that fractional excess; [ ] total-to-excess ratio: 21.7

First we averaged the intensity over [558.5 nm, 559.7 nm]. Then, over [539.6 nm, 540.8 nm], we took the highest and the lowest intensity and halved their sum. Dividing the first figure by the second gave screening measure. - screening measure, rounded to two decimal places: 1.07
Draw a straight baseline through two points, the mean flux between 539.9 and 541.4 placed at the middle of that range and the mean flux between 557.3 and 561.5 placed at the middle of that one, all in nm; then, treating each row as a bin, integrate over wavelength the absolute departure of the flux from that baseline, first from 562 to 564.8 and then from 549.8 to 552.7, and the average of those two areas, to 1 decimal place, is 2.3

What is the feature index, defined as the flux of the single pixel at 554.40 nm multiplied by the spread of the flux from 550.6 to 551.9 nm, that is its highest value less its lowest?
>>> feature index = 53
